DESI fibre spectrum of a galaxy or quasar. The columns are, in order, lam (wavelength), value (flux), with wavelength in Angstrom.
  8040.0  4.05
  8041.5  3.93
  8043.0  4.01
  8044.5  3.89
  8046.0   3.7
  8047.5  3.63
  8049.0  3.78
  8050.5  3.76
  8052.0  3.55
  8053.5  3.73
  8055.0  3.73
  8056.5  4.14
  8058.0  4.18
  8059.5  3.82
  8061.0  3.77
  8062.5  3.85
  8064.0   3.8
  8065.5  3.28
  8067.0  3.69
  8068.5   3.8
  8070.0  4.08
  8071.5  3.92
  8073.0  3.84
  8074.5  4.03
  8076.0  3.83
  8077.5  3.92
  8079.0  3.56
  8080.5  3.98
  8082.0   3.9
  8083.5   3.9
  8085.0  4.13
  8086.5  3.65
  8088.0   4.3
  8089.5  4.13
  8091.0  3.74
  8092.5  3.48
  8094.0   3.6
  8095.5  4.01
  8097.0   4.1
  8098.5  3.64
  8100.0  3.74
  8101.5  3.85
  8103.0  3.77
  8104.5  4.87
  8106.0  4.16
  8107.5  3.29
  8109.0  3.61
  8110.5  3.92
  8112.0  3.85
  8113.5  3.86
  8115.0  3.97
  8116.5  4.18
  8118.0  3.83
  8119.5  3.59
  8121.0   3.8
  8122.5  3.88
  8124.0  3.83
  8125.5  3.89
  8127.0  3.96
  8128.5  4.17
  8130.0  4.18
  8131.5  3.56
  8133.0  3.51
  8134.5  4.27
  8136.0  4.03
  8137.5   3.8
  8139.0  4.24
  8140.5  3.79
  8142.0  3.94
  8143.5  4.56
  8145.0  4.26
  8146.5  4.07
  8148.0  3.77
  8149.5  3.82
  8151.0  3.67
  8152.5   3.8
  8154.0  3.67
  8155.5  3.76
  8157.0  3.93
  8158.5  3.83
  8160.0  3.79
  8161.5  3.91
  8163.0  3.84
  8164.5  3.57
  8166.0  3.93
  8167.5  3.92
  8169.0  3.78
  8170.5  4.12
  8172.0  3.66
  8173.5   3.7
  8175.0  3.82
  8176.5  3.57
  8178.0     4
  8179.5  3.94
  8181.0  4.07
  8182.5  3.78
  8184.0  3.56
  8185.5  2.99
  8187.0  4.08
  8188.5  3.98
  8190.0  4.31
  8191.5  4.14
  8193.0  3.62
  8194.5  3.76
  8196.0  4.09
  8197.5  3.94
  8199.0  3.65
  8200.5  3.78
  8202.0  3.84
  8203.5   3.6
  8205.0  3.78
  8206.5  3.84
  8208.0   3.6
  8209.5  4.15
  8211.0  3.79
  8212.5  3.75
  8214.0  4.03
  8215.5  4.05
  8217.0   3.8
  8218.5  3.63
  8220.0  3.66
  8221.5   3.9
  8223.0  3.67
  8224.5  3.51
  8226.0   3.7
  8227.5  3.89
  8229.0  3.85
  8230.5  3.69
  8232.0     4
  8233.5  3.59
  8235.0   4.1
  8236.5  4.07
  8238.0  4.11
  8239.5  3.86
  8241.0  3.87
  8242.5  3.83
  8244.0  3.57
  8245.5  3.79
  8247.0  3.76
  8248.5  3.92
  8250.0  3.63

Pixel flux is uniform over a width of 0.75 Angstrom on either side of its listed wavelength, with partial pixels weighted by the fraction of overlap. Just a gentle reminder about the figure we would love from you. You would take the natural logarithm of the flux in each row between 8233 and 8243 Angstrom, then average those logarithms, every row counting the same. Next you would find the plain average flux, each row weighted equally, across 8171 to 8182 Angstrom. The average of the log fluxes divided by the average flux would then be 0.357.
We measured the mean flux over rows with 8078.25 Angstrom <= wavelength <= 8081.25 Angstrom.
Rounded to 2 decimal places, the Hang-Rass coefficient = 3.77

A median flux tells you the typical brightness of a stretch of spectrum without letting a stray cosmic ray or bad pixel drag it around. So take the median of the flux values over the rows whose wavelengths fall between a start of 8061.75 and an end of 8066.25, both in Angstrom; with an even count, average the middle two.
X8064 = 3.80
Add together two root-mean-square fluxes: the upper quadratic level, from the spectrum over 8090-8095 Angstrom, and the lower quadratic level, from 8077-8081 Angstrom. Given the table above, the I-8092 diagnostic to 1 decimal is 7.4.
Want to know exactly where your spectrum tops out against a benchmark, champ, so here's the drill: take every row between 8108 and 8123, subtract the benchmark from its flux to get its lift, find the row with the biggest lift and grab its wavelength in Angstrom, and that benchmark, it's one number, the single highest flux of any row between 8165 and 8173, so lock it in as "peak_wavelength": 8116.5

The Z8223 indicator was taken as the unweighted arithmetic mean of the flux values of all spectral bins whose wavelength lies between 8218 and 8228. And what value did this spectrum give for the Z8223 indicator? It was 3.71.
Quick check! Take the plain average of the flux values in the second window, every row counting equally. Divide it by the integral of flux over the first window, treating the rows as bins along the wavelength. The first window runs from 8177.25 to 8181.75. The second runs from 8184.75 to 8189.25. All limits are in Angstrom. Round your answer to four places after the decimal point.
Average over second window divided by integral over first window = 0.2045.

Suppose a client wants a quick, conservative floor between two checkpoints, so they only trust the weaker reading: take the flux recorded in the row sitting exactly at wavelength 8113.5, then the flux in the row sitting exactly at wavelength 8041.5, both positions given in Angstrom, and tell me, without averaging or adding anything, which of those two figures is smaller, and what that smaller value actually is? 3.86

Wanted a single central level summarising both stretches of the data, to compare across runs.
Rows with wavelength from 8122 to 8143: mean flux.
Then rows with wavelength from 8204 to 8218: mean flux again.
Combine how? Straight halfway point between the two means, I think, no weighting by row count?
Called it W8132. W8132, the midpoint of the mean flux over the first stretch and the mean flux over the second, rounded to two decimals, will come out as 3.90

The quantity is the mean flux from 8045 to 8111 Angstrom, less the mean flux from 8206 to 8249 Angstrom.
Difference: 0.02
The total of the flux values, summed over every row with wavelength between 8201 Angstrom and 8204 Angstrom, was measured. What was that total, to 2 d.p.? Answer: 7.44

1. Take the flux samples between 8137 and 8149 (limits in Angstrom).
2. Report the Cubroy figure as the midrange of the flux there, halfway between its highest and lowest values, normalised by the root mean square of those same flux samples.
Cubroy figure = 1.03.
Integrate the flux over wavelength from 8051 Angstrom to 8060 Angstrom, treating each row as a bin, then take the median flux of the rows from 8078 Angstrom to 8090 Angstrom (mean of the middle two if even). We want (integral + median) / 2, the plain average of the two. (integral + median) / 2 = 19.3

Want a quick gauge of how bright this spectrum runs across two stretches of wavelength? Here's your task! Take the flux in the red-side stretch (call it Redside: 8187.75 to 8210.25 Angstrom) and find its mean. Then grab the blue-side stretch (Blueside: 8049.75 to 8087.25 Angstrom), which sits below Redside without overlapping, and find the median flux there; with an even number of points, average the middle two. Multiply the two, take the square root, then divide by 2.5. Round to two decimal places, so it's 1.54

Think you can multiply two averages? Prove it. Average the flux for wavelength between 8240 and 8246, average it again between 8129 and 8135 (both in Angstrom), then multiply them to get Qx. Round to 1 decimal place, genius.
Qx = 14.6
